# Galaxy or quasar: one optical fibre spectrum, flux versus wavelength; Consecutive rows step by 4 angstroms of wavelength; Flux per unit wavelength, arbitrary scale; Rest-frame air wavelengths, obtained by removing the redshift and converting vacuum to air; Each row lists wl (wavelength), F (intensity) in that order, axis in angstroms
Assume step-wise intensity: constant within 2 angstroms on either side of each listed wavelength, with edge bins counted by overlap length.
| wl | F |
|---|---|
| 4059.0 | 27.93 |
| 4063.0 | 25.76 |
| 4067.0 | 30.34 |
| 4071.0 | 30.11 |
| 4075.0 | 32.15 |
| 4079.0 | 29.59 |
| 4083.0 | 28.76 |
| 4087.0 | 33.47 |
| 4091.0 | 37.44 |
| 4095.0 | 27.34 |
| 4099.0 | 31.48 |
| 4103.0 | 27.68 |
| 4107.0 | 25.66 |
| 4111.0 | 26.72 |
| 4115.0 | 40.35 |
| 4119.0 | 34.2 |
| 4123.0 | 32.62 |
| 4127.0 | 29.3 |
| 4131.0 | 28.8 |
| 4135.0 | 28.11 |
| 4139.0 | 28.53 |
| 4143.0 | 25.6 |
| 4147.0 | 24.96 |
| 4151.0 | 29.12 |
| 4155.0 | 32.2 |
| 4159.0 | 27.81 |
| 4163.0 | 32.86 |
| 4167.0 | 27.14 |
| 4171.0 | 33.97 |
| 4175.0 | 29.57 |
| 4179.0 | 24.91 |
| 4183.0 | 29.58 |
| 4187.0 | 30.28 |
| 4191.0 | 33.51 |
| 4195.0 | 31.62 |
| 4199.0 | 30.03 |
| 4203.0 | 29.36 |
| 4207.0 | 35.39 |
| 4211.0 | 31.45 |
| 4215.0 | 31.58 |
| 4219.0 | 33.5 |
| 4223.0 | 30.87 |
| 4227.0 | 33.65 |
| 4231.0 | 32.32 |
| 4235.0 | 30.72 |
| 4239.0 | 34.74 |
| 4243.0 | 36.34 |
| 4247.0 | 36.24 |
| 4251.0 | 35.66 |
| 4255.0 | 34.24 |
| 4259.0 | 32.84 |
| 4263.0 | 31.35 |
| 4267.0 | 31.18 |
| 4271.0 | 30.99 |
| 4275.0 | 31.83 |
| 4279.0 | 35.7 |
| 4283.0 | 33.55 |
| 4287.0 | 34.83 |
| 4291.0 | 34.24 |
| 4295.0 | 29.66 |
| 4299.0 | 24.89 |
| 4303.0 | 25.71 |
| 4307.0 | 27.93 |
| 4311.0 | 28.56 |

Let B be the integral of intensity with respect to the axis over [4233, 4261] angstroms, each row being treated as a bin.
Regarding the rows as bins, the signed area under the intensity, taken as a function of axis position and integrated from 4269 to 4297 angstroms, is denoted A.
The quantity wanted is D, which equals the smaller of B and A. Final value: 923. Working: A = 923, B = 963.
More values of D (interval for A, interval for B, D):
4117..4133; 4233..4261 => 500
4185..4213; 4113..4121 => 298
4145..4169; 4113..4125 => 429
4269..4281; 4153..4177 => 394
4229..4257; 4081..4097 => 508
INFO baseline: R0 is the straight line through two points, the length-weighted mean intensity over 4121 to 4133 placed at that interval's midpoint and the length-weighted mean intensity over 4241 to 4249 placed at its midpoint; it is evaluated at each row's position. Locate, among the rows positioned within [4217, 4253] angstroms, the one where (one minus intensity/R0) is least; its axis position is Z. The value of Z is 4243.0 angstroms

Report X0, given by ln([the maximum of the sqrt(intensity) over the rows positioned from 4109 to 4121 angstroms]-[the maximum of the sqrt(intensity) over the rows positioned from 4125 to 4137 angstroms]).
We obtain -0.06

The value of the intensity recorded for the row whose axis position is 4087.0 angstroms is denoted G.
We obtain 33.47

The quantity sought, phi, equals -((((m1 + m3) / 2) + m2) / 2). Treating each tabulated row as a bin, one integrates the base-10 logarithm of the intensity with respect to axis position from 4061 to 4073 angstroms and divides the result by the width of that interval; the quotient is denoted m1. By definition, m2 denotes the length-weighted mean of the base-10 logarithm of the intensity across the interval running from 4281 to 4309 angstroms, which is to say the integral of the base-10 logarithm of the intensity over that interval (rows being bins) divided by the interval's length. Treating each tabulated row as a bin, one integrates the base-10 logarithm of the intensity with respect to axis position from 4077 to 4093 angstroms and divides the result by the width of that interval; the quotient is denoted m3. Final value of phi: -1.479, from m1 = 1.46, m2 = 1.48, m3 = 1.51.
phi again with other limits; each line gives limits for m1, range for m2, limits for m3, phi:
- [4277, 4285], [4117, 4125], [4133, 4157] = -1.508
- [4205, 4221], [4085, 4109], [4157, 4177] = -1.490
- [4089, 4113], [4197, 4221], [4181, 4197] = -1.491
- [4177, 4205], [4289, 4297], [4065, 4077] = -1.493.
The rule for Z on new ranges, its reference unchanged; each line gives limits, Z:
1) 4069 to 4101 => 4091.0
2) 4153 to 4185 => 4171.0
